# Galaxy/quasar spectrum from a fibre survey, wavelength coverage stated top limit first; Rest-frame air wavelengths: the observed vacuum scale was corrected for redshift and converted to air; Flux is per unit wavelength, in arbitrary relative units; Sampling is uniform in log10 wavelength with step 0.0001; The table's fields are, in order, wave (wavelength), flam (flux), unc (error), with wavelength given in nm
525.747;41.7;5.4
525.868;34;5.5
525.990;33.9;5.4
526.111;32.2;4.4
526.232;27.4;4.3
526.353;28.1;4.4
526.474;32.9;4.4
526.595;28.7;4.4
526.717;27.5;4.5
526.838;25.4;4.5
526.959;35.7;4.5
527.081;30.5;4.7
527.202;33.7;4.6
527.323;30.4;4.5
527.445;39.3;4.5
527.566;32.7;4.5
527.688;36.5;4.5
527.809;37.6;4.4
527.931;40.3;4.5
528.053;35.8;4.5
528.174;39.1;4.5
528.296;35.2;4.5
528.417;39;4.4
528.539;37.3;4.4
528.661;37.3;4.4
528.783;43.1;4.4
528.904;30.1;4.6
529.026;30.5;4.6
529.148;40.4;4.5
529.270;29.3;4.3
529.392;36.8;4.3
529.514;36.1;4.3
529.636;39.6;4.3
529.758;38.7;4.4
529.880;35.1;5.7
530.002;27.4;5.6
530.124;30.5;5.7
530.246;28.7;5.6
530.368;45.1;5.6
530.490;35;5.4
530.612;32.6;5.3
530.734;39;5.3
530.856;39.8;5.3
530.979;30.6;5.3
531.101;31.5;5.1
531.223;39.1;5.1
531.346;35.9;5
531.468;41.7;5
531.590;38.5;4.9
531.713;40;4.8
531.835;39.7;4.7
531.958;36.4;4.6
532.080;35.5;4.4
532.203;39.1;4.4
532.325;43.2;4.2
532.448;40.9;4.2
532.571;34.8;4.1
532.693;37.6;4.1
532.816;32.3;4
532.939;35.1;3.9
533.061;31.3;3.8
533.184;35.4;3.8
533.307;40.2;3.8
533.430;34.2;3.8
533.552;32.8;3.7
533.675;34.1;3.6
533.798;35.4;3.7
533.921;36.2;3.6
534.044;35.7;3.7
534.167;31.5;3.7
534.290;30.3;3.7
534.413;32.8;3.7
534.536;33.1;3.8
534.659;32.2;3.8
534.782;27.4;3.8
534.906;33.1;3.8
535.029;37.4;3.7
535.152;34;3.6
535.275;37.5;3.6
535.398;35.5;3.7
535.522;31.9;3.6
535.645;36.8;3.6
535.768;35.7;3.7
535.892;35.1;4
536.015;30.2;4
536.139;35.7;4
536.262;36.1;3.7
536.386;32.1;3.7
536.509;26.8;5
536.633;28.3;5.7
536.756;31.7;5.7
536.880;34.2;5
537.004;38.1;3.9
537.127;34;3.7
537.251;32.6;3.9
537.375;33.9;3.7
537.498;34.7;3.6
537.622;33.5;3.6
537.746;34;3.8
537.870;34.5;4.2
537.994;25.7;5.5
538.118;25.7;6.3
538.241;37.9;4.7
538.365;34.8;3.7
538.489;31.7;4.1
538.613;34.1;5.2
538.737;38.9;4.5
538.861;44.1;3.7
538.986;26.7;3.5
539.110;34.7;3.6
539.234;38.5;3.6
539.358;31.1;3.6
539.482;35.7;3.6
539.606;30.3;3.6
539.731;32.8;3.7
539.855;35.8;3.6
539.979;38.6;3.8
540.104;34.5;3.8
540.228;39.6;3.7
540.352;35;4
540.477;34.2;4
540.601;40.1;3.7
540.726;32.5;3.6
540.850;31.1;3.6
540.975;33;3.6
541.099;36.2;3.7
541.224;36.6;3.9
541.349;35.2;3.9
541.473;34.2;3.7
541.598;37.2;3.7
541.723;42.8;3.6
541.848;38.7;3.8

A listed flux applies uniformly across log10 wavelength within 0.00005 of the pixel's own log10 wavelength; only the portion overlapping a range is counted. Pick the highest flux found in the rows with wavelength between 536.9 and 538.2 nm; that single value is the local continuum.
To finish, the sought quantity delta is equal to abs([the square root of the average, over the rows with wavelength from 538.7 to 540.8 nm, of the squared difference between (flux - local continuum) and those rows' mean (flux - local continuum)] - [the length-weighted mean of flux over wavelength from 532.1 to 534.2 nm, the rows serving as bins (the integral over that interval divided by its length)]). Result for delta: 31.8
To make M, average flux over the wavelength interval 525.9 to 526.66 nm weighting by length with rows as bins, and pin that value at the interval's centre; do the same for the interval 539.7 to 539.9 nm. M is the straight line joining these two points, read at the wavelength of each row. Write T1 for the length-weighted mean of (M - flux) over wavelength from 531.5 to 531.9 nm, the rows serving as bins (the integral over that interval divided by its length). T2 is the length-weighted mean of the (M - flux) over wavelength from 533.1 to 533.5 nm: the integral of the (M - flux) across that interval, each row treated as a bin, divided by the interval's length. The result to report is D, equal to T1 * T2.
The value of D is 27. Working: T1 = -7.4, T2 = -4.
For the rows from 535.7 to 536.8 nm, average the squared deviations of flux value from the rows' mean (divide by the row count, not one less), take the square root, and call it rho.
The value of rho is 3.3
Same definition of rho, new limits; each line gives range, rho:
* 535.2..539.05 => 4.0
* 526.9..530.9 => 4.3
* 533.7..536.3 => 2.6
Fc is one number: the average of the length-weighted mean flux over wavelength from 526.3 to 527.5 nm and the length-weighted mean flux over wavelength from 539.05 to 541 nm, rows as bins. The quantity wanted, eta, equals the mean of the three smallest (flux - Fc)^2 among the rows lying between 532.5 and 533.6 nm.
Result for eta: 0.7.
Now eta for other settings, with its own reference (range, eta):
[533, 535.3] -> 0.0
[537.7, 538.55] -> 1.6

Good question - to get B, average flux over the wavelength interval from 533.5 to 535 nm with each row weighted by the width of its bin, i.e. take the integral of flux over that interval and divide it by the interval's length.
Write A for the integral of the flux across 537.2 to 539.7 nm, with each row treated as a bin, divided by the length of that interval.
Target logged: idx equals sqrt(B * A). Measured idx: 33.3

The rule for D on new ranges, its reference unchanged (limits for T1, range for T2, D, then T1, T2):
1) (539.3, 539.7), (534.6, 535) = 3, 2.0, 2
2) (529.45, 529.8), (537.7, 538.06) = -18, -6.5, 3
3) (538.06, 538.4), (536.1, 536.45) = -1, 1.3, -1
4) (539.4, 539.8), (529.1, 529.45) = -6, 1.5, -4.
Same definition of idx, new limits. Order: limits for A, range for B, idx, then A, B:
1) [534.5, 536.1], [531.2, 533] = 35.9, 33.9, 38.0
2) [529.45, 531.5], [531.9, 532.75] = 36.9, 35.6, 38.2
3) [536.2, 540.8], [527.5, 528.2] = 35.4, 34.0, 36.9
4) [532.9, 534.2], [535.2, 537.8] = 34.3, 34.8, 33.7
